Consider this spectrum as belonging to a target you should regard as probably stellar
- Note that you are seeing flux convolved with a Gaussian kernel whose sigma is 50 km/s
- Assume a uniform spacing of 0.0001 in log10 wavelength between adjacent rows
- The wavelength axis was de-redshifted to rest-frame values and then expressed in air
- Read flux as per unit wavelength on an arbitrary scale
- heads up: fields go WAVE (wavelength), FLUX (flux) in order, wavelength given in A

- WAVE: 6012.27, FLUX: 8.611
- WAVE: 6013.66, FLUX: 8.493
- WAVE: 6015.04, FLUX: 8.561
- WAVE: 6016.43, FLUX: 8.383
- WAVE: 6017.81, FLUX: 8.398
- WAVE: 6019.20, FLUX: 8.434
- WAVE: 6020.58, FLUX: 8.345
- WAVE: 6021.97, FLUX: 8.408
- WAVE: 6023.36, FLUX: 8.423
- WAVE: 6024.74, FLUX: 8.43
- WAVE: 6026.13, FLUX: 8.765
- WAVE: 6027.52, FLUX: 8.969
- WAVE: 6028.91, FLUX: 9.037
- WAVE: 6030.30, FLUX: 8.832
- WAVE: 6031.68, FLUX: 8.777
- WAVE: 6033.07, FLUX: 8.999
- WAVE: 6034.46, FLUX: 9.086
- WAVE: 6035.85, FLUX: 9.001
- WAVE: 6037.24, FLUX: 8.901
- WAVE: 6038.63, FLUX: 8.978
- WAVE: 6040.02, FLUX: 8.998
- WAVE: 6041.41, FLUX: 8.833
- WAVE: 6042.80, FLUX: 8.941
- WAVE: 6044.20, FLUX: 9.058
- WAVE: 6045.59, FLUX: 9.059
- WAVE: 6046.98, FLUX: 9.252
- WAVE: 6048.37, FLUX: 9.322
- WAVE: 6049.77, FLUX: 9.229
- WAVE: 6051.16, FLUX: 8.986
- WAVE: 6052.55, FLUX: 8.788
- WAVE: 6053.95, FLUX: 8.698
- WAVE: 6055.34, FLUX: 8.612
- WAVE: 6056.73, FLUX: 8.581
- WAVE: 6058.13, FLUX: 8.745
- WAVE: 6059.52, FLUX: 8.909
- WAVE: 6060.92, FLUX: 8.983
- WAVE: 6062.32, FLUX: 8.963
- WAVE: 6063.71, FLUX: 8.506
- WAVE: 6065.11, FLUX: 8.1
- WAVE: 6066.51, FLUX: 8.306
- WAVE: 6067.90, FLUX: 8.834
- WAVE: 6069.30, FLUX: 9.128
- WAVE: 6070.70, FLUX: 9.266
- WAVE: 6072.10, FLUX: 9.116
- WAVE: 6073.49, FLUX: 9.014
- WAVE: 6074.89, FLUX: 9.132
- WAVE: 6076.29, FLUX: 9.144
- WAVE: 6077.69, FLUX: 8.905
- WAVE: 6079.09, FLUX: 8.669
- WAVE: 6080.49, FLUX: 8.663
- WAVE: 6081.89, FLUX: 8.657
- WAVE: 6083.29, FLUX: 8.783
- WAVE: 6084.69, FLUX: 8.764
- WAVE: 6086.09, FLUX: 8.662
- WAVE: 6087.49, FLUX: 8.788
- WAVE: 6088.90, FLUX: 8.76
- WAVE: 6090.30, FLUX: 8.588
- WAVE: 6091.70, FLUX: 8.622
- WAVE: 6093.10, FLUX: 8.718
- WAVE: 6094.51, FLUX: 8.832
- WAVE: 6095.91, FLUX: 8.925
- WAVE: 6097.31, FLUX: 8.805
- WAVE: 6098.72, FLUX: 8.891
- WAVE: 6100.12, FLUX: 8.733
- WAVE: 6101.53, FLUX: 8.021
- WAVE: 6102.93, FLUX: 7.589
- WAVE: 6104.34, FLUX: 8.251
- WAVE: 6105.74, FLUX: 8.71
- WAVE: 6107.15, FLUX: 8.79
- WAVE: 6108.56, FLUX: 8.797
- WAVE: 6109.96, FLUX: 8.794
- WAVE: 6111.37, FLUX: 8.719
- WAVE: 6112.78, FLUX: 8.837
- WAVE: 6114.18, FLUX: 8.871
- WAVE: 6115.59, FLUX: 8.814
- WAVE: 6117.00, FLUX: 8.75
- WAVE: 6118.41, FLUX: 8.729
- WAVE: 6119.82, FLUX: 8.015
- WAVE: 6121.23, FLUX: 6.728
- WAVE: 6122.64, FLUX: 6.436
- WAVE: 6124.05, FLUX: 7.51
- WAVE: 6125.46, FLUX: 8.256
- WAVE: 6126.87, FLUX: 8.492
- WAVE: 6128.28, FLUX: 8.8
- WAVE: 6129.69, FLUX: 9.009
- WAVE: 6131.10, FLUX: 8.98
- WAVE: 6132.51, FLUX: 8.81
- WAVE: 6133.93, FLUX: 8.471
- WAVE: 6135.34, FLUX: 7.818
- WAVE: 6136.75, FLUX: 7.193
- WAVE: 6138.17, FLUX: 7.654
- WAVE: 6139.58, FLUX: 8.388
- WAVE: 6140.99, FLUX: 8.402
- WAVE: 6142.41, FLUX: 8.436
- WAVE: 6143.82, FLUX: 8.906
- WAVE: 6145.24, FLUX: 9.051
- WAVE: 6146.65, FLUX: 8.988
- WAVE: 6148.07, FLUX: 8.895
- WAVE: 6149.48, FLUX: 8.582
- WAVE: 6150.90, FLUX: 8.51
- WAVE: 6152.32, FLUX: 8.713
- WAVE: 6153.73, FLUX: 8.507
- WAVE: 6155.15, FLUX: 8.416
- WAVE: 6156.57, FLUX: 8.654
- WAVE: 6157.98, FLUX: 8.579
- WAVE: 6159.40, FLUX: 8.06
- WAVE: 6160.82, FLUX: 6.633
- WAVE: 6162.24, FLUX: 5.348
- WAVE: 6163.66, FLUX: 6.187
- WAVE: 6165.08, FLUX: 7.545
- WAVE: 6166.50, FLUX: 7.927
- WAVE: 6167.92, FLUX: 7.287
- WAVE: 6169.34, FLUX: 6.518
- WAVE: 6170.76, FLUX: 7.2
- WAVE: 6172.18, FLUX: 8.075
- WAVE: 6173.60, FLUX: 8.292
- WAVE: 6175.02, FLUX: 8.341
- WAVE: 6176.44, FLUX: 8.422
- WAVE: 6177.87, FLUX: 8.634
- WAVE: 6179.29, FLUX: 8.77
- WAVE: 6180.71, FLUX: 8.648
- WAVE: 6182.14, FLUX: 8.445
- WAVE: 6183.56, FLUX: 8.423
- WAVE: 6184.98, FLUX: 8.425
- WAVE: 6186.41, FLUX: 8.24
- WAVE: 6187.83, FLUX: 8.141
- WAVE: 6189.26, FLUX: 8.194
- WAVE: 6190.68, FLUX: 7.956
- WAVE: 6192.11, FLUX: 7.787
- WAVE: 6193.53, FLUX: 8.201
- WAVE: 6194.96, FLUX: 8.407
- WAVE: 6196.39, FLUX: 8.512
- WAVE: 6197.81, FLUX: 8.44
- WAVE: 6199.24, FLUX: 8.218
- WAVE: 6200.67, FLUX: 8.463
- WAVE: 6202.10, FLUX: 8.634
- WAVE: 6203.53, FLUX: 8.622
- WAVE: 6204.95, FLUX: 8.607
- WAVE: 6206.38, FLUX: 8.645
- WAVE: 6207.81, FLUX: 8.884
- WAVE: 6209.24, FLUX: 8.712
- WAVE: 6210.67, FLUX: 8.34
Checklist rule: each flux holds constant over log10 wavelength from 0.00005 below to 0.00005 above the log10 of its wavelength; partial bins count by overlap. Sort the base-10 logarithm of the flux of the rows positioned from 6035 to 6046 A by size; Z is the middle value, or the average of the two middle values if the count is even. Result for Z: 0.954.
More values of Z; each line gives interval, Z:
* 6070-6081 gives 0.957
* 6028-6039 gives 0.954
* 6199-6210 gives 0.936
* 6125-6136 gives 0.937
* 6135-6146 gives 0.924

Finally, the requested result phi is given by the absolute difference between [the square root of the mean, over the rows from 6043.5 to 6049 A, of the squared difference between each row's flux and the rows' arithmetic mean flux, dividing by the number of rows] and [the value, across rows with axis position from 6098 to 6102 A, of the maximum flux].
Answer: 8.8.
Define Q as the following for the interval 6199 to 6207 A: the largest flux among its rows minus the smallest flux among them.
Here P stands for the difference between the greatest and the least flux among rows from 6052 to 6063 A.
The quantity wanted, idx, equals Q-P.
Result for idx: 0.0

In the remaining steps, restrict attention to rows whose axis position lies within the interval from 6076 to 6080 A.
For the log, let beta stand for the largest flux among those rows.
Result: 9.144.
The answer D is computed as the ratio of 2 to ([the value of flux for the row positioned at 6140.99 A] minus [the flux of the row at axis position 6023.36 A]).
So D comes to -95.2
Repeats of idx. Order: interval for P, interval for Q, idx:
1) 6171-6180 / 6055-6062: -0.3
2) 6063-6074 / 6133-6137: 0.1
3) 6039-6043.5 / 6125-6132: 0.6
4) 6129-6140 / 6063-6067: -1.4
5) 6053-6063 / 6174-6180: 0.0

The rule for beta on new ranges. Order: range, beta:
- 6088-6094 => 8.76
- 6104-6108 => 8.79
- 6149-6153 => 8.713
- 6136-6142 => 8.402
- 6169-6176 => 8.341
